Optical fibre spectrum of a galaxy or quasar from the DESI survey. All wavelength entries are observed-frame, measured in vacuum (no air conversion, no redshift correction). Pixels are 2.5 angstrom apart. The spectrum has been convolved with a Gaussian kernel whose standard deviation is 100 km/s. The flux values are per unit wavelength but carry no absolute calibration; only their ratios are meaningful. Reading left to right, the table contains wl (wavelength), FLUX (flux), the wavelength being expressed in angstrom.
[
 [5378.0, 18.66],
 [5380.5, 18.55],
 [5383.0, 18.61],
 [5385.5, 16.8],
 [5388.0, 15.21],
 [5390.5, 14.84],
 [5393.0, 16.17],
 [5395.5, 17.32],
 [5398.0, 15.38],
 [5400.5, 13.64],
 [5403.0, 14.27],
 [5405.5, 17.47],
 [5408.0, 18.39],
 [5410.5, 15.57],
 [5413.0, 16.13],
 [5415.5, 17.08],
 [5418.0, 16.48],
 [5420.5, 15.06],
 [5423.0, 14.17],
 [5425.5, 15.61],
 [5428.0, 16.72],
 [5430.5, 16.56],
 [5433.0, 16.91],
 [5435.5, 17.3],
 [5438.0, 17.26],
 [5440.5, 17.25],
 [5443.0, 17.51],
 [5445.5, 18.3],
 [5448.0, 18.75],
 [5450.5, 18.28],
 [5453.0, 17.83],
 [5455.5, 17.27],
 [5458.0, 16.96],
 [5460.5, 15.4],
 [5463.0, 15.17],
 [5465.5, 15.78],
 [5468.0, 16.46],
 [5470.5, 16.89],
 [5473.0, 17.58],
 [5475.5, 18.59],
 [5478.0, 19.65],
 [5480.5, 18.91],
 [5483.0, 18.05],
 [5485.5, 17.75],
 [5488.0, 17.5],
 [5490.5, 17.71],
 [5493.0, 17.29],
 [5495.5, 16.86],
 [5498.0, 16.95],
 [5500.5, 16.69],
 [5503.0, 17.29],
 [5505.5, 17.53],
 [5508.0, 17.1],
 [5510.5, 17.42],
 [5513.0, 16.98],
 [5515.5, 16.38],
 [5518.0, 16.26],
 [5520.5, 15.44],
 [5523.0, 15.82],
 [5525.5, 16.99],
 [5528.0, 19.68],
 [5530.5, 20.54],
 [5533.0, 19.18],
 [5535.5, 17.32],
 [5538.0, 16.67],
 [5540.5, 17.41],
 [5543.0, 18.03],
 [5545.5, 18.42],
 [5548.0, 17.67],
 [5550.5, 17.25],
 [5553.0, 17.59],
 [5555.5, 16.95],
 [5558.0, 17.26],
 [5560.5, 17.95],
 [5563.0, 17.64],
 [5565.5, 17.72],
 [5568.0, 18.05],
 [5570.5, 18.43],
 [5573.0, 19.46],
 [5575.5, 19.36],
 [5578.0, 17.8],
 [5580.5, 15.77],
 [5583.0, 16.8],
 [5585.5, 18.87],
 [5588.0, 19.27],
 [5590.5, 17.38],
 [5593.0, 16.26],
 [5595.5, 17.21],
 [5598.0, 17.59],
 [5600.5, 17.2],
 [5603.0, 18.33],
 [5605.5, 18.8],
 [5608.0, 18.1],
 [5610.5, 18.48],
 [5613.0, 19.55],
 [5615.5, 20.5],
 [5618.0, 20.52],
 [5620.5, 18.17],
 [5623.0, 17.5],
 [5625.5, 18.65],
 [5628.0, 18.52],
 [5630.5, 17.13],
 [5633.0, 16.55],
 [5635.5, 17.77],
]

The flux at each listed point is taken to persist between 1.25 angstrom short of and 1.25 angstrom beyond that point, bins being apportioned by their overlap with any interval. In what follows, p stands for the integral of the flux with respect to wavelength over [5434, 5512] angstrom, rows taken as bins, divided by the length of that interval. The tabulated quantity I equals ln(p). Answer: 2.86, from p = 17.4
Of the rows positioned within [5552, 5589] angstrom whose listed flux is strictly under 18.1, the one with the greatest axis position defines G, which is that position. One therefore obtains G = 5583.0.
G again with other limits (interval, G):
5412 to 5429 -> 5428.0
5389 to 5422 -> 5420.5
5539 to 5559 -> 5558.0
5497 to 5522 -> 5520.5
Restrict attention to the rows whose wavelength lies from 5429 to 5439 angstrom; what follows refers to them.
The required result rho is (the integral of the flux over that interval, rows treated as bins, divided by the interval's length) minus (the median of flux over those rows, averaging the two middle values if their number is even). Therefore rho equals -0.09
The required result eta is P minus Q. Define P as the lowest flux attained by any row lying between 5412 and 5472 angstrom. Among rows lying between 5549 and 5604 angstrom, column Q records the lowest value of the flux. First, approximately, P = 14.17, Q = 15.77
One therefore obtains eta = -2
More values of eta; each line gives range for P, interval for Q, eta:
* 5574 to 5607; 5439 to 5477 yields 1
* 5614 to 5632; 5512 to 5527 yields 2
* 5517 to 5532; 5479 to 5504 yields -1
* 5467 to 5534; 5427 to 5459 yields -1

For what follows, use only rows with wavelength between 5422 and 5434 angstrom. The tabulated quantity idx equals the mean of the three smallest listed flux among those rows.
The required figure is 15.4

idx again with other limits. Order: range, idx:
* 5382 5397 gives 15.4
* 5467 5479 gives 17.0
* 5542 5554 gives 17.5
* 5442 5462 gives 16.5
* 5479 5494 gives 17.5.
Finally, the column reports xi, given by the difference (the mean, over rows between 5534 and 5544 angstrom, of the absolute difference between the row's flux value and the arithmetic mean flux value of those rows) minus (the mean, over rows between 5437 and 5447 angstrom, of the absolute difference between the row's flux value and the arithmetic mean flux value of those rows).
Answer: 0.0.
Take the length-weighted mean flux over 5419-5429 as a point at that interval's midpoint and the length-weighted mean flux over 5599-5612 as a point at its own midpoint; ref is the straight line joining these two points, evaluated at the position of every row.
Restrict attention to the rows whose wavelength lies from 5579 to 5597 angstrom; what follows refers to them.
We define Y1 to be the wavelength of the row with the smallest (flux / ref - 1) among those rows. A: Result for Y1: 5580.5 angstrom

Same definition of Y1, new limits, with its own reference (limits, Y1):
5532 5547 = 5538.0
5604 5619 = 5608.0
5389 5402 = 5400.5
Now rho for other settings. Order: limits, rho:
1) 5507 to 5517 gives -0.09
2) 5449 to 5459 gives 0.08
